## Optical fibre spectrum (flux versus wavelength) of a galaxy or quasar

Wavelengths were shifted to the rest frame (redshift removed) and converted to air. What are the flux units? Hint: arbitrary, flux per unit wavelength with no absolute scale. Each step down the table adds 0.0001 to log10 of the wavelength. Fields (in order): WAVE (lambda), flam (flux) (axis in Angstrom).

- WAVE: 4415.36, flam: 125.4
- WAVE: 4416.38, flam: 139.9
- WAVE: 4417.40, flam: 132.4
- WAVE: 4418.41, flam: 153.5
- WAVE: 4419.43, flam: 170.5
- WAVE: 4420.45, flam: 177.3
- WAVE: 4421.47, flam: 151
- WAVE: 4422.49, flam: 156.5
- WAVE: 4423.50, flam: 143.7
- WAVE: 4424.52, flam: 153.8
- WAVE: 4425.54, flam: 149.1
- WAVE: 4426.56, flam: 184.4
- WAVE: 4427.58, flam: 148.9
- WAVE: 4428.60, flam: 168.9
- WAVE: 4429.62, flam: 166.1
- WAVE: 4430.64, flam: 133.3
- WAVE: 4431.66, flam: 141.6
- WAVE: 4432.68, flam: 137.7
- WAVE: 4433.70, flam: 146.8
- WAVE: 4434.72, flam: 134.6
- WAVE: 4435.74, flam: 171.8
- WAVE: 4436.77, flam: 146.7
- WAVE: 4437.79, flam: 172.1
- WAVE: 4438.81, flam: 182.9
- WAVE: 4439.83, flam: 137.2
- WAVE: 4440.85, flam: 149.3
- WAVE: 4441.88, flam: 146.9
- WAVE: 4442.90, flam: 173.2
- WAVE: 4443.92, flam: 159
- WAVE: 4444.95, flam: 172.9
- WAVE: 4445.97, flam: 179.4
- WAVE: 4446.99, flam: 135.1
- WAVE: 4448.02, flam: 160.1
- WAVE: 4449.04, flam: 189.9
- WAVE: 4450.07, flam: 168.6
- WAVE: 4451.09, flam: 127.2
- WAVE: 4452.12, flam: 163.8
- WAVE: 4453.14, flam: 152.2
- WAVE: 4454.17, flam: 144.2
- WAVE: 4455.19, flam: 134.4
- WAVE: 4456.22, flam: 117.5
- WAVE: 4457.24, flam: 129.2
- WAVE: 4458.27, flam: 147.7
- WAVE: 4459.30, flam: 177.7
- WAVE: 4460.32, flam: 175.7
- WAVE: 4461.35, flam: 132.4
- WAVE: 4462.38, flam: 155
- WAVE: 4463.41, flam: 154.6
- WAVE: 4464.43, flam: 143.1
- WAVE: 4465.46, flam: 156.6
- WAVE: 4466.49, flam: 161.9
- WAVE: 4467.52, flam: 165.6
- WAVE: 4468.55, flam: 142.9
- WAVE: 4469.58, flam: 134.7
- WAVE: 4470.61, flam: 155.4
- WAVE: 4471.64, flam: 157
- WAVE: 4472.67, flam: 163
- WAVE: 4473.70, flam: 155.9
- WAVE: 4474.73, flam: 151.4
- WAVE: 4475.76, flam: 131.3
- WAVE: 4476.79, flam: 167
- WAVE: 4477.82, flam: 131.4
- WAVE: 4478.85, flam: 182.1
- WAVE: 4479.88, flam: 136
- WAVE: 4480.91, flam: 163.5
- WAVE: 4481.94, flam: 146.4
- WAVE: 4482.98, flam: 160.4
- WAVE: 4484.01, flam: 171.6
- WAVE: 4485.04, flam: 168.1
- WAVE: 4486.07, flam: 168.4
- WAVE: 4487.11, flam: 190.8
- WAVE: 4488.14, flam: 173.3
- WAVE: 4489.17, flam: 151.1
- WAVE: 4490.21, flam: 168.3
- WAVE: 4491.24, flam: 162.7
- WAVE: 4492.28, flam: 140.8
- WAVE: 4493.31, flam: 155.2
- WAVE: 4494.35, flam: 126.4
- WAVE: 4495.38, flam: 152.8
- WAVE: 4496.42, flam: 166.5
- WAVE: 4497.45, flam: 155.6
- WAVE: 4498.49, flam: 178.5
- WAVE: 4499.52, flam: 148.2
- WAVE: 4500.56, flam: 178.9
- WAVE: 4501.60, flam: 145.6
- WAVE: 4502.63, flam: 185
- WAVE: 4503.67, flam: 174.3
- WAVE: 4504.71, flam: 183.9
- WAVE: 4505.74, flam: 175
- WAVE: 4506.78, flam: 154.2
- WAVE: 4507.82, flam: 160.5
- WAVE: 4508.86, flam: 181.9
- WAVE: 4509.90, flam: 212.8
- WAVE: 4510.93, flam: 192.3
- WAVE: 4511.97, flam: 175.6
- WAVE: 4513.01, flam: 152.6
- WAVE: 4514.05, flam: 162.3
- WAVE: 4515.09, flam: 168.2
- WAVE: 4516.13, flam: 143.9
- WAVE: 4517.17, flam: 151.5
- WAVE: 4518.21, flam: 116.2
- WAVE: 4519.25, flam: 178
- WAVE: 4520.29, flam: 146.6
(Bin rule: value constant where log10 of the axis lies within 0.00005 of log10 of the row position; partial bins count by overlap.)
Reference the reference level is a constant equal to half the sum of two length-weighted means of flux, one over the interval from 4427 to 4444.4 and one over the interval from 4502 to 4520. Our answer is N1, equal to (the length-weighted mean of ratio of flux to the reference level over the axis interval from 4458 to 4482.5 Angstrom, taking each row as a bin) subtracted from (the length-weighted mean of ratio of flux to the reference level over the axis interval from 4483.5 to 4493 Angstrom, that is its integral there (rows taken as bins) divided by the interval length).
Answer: 0.08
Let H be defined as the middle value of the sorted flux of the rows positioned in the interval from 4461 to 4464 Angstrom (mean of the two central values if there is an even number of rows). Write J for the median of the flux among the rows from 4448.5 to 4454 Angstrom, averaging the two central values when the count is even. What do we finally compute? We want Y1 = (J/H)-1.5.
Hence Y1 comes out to -0.44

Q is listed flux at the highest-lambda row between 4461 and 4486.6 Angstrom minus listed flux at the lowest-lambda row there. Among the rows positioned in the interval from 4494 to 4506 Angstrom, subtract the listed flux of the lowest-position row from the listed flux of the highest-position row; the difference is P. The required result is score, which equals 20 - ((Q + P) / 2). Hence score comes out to -22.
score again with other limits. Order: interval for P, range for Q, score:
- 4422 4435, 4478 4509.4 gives 31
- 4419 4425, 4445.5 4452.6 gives 36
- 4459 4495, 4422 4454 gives 48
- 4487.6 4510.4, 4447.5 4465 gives 9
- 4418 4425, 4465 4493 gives 28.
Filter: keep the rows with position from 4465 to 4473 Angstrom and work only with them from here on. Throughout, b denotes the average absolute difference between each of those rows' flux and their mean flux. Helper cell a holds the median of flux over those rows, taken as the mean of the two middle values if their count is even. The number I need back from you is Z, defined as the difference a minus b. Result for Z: 149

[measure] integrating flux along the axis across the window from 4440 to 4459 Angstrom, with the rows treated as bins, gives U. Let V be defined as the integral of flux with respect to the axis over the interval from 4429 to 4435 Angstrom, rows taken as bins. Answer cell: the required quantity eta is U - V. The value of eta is 2037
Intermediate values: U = 2903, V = 865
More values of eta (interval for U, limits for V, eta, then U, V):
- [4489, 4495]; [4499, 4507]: -446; 904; 1350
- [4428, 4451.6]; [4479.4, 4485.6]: 2715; 3695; 979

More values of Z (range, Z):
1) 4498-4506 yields 165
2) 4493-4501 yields 143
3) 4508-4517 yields 155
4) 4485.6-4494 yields 154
